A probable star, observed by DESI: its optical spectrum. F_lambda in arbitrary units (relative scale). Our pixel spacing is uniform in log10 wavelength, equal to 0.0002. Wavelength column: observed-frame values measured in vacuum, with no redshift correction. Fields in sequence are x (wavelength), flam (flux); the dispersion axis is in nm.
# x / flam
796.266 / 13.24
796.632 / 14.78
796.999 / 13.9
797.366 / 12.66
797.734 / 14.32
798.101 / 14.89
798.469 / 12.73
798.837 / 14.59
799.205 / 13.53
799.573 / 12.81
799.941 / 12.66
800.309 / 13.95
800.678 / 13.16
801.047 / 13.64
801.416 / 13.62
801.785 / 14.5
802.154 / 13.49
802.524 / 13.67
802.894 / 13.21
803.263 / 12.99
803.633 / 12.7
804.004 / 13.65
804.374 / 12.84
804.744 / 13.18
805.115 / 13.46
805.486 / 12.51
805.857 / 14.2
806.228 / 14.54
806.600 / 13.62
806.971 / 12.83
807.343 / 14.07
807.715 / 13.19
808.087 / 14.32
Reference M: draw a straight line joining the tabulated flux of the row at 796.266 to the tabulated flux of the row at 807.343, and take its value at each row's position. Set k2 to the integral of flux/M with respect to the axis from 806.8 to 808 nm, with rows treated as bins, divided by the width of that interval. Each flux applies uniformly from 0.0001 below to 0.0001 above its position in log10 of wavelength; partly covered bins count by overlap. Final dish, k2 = 0.96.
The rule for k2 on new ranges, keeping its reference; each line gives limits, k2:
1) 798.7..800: 1.00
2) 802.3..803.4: 0.97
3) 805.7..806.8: 1.01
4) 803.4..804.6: 0.95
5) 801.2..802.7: 1.01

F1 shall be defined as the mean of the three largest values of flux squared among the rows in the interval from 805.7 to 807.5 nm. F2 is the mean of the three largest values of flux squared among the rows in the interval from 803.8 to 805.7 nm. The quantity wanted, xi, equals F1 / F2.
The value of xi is 1.13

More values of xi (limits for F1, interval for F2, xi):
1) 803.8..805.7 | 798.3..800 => 0.97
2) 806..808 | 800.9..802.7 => 1.02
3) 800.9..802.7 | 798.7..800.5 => 0.99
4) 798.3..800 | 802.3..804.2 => 1.02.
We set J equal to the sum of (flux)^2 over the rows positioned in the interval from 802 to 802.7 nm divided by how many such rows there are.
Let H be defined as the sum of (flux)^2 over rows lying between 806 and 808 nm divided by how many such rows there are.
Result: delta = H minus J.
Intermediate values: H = 187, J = 184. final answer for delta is 2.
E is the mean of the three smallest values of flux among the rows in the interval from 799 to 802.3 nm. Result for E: 12.9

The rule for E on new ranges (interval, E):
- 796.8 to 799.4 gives 13.0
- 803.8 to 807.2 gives 12.7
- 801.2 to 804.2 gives 13.0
